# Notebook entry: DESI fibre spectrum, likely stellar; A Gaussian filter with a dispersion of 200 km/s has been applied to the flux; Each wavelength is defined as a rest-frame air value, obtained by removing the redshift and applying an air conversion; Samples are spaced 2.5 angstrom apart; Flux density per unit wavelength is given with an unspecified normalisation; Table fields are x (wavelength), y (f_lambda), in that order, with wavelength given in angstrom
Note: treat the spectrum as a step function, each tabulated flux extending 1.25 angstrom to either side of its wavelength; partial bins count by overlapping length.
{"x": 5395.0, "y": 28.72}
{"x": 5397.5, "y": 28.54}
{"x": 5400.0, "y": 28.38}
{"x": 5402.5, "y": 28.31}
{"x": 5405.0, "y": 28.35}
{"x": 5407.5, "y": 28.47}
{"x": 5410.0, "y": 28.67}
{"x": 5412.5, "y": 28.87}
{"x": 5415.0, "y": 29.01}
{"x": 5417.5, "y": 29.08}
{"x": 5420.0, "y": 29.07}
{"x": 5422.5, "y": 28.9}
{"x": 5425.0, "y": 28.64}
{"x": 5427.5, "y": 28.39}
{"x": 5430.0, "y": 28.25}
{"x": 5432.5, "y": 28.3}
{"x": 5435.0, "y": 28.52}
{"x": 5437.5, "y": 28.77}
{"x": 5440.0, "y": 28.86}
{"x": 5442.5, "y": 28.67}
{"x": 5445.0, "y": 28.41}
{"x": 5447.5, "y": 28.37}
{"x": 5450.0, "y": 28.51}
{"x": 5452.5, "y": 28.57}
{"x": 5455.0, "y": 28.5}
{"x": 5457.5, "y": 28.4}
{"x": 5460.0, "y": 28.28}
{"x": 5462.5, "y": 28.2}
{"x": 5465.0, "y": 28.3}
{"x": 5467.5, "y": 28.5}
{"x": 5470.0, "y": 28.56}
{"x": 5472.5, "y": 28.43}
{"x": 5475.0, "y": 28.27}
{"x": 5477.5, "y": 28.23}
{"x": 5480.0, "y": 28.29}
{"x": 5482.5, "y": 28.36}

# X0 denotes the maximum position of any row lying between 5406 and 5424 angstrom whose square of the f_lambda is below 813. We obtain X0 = 5407.5 angstrom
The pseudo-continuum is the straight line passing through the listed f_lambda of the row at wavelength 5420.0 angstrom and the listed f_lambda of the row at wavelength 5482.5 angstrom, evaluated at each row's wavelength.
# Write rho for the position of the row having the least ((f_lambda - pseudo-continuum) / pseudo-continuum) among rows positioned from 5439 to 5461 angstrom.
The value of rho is 5447.5 angstrom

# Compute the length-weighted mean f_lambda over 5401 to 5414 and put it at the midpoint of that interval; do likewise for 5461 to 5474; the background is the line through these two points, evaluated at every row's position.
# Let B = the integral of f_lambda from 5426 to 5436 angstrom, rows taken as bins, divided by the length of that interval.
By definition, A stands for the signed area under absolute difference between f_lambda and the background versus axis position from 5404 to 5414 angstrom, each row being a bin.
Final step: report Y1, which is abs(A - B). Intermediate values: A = 1.9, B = 28.37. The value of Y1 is 26.4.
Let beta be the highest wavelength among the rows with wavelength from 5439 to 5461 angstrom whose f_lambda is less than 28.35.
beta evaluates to 5460.0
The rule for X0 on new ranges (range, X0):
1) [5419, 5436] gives 5432.5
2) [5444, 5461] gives 5460.0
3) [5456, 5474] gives 5472.5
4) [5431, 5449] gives 5447.5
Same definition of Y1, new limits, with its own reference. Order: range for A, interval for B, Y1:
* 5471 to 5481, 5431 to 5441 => 27.7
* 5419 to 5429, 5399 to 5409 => 25.5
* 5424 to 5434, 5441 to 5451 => 26.9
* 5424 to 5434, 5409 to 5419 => 27.3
